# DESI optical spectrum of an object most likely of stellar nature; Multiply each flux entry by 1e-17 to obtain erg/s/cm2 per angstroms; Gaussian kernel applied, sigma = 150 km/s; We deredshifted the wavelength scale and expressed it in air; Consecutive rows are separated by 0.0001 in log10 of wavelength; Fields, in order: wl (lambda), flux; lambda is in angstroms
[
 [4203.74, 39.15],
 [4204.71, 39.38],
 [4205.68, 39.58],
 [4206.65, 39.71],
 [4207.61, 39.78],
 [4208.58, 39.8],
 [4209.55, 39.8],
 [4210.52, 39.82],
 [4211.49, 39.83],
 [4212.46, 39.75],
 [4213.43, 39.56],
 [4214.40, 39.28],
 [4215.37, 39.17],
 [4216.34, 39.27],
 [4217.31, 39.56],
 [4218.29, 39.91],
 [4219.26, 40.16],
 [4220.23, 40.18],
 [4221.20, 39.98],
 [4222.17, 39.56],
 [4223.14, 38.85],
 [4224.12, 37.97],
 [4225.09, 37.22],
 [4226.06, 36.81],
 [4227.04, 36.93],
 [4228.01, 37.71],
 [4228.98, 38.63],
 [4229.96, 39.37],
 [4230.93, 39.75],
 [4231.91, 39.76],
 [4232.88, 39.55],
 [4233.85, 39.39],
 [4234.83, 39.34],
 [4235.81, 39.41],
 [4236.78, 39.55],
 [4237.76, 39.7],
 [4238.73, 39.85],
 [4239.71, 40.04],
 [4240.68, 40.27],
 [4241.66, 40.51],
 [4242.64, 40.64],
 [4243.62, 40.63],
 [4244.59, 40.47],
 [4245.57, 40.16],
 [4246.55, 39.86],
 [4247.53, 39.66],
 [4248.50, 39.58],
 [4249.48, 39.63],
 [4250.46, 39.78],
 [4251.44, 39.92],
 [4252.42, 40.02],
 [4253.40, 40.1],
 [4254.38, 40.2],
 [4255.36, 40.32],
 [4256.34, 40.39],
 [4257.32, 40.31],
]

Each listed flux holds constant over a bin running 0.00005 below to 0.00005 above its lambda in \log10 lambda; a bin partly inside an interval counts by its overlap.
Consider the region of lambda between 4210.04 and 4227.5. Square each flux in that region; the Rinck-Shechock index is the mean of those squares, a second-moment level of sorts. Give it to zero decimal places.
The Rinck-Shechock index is 1530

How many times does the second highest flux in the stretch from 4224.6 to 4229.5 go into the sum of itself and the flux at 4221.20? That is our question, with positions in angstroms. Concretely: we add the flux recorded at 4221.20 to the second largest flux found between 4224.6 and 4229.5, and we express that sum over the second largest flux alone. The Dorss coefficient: 2.06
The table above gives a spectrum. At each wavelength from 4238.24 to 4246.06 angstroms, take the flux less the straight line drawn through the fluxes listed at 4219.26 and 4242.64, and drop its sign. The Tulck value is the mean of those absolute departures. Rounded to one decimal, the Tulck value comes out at 0.3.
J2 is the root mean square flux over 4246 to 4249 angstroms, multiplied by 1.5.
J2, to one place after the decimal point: 59.6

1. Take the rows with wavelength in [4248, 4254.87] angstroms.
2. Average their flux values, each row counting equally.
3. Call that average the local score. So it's 39.9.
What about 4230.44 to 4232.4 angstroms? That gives 39.8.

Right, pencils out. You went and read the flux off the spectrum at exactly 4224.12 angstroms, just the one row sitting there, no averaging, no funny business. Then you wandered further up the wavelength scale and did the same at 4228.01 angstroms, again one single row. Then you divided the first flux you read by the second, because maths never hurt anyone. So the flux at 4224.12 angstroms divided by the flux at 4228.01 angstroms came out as 1.01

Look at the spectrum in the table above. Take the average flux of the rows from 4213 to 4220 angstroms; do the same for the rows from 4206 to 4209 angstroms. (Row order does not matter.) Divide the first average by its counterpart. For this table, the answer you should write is 0.99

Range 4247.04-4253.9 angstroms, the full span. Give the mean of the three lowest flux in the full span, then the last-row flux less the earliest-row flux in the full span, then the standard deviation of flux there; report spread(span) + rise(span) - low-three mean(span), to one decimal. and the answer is -39.0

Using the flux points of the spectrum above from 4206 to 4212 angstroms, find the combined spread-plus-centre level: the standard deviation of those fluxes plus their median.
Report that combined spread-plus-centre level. 39.8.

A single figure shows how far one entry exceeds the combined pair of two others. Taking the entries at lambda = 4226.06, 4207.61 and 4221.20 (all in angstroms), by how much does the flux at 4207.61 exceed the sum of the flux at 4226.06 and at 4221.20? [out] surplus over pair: -37.0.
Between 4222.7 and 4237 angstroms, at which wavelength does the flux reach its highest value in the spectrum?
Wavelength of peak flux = 4231.91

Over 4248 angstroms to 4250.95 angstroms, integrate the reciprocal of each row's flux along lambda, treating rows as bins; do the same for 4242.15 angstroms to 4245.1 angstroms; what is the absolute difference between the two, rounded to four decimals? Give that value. 0.0018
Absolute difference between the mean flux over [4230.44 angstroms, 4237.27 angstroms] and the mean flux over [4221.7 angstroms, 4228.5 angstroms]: 1.7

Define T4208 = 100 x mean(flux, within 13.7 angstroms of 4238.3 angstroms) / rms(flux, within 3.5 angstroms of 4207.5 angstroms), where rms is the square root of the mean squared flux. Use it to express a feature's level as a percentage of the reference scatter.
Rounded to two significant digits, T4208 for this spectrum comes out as 99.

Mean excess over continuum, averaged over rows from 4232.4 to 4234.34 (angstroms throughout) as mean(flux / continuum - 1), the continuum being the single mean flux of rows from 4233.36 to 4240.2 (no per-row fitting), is -0.004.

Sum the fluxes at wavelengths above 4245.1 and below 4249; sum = 159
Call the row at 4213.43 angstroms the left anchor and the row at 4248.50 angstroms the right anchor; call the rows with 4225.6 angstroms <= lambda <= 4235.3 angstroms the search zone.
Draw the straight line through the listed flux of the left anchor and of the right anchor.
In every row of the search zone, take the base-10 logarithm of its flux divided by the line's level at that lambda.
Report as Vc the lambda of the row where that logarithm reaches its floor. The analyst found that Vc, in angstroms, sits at 4226.06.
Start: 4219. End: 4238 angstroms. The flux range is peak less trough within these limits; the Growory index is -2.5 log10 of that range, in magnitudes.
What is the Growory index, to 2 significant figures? -1.3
